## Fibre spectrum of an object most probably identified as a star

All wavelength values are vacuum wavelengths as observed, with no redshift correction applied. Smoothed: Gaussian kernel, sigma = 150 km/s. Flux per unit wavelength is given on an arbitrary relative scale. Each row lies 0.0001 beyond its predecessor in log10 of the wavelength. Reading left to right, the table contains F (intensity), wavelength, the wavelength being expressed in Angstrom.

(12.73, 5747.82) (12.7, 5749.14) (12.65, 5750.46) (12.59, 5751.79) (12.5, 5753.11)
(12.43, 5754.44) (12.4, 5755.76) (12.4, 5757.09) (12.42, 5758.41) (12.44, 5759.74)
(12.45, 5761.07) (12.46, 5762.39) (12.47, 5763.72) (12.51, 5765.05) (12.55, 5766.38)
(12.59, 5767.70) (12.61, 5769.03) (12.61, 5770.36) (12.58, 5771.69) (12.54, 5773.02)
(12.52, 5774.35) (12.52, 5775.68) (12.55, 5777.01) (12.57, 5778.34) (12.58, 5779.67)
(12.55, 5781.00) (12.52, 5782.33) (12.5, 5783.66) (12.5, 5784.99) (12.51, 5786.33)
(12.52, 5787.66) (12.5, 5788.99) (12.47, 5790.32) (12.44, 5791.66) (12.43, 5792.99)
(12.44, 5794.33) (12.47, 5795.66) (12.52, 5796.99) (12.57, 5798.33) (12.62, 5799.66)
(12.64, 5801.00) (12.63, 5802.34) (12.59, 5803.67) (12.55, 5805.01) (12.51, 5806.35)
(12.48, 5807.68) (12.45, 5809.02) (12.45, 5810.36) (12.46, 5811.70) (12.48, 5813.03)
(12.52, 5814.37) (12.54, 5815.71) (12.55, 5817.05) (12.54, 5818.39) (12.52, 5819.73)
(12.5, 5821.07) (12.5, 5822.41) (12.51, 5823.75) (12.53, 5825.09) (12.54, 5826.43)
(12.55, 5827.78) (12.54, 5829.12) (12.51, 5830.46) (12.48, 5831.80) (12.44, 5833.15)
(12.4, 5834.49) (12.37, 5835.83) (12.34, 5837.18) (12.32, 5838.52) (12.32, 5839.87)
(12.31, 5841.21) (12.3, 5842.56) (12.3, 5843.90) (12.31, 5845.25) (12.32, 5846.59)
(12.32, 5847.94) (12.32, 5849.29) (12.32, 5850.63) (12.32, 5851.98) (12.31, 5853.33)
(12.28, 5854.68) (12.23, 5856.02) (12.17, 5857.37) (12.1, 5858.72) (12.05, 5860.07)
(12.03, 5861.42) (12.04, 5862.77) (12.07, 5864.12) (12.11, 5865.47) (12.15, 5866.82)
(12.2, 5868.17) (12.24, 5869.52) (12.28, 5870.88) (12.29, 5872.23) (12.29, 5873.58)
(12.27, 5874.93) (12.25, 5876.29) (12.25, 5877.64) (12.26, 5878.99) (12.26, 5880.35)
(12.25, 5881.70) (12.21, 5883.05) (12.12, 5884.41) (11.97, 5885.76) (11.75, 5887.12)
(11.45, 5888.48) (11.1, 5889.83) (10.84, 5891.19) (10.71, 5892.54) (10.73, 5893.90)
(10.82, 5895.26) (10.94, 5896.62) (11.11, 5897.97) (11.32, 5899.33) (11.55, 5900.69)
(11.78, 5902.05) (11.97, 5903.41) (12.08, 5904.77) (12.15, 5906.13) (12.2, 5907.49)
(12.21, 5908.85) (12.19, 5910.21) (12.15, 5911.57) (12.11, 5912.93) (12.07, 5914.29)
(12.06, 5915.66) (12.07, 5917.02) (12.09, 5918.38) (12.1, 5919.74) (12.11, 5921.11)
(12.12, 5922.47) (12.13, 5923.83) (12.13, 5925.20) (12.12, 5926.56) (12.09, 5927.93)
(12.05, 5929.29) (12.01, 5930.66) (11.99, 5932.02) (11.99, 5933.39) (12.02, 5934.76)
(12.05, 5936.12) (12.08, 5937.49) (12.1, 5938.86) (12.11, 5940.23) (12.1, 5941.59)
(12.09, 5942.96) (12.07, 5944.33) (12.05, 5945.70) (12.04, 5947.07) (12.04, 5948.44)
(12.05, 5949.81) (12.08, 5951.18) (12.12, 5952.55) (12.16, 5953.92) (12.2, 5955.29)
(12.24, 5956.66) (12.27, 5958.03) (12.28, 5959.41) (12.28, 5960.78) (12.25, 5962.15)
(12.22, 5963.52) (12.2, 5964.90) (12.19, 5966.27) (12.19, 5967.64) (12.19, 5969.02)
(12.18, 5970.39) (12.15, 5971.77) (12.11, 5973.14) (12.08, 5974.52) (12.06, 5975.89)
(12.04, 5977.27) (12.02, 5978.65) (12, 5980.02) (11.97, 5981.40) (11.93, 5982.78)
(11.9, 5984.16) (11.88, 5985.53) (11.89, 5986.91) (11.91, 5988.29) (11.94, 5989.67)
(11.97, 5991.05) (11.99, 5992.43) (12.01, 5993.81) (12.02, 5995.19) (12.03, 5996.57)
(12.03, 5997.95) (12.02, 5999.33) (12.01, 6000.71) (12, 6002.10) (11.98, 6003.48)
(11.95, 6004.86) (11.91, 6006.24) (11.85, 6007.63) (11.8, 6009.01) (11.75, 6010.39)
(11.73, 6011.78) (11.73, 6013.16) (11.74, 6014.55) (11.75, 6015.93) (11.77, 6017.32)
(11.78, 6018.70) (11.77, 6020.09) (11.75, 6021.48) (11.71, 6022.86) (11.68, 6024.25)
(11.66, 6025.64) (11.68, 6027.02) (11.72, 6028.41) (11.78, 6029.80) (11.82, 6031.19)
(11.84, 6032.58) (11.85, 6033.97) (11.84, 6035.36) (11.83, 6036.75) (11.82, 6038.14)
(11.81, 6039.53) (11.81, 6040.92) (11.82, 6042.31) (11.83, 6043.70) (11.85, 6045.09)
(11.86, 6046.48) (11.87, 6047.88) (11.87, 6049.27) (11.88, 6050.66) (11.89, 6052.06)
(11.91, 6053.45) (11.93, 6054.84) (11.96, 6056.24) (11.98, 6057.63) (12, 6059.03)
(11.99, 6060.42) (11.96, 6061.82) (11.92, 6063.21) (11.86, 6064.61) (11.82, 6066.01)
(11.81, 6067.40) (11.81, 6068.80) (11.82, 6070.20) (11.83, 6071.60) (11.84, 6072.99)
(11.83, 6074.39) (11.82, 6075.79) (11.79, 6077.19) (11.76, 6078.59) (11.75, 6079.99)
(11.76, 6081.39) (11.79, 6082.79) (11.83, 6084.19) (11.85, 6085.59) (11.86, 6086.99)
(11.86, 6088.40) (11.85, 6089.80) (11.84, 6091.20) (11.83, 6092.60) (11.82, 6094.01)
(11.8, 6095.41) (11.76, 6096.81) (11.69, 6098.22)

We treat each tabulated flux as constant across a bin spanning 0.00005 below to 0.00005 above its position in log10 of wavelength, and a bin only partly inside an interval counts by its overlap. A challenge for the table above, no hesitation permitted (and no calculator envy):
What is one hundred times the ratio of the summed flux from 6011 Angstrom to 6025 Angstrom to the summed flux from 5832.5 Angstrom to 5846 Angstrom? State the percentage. 95.1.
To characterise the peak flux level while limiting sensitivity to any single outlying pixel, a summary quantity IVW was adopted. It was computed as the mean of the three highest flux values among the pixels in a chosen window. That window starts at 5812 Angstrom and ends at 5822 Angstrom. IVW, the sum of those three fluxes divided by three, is 12.54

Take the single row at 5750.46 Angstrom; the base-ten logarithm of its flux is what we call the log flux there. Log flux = 1.10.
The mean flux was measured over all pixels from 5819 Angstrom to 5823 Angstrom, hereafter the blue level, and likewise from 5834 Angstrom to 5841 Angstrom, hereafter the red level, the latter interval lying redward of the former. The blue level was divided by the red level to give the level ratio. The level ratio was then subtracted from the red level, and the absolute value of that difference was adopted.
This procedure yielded 11.3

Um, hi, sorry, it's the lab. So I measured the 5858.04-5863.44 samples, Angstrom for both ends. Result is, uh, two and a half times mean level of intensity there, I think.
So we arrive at 30.1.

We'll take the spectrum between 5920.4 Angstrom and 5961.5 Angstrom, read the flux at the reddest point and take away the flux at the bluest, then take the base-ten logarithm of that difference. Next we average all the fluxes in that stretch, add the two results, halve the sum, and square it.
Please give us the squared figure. 32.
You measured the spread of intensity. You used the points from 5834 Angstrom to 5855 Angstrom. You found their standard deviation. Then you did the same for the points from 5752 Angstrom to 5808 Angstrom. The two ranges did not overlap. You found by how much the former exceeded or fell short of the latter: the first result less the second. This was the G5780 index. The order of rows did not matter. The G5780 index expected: -0.037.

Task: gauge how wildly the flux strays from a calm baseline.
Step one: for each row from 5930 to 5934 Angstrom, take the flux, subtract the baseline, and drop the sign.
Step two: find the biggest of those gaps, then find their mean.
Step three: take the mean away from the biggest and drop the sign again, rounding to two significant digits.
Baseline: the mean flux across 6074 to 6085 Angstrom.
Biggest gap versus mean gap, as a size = 0.013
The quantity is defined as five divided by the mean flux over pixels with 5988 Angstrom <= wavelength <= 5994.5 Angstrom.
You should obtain 0.418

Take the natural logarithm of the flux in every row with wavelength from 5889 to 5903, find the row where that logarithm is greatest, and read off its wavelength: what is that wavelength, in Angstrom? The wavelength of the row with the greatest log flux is 5902.05 Angstrom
